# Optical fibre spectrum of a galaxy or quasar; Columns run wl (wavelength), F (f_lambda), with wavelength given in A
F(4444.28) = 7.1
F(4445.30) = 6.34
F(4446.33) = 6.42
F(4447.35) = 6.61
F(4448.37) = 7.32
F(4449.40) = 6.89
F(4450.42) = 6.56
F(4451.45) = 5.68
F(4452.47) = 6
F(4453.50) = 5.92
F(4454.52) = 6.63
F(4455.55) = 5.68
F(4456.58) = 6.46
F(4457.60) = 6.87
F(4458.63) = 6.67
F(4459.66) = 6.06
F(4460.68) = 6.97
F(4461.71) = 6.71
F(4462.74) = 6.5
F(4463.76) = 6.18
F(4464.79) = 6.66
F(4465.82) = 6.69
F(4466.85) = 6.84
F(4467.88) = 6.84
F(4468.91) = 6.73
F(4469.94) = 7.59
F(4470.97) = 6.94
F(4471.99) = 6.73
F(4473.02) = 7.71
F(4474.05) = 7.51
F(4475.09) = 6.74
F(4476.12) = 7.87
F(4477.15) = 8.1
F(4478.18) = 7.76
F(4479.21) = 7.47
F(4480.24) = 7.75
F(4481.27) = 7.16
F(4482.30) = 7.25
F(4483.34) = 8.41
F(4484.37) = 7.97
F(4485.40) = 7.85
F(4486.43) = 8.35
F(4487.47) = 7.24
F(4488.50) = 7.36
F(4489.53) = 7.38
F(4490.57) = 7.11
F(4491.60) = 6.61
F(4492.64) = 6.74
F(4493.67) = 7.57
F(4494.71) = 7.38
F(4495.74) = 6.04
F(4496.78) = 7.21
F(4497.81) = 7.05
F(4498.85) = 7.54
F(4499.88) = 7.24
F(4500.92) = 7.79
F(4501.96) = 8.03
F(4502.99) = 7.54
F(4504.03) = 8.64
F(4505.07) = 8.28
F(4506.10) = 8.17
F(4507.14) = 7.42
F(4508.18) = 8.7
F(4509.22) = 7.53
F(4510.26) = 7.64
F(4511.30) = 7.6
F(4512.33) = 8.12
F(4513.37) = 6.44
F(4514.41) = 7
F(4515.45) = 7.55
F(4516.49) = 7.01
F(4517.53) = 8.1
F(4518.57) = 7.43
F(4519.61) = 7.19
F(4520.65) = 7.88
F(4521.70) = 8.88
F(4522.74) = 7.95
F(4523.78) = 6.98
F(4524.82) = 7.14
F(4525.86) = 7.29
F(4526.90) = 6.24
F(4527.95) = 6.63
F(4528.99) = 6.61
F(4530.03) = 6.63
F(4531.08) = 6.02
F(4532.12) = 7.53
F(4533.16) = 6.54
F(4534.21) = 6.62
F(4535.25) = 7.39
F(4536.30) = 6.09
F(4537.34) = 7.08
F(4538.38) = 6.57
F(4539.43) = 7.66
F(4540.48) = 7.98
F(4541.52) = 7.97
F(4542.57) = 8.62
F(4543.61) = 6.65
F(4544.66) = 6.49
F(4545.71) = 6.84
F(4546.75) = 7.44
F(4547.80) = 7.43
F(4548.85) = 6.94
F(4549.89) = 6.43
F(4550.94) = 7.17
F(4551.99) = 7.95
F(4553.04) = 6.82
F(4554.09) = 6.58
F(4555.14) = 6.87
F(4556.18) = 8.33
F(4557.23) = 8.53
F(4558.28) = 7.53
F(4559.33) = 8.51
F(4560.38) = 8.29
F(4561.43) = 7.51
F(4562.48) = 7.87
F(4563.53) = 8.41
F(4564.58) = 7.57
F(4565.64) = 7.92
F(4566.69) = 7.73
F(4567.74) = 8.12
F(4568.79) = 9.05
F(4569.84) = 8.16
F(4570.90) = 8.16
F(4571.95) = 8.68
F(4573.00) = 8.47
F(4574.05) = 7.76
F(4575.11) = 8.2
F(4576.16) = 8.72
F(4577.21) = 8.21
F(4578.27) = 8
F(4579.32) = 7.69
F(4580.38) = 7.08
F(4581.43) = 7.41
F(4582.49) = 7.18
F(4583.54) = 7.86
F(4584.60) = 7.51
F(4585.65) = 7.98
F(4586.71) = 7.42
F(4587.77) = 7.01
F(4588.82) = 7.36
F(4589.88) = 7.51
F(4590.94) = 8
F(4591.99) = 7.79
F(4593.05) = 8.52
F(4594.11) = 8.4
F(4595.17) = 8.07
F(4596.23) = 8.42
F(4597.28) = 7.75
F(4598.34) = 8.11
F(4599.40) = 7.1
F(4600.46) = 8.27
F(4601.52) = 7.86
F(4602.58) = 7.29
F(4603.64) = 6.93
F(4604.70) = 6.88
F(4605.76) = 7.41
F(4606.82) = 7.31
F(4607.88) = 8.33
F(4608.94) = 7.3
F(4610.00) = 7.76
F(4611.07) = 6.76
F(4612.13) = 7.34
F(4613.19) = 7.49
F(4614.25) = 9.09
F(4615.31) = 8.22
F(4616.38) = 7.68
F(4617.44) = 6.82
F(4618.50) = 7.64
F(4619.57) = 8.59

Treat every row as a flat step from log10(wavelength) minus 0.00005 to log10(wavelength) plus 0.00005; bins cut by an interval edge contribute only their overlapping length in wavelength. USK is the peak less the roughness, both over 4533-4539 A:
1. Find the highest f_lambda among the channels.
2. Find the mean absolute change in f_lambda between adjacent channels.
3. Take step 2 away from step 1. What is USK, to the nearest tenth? 6.7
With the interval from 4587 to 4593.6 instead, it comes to 8.1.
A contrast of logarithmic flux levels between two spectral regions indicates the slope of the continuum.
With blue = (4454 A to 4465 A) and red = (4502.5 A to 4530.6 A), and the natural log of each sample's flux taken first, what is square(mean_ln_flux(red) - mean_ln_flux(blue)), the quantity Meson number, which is 0.020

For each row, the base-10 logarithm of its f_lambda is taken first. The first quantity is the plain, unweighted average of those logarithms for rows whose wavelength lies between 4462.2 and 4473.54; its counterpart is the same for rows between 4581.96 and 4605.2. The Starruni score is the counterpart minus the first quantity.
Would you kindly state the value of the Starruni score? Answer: 0.050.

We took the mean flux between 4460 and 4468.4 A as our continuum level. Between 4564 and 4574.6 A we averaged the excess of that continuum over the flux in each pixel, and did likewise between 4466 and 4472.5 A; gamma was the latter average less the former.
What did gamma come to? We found 1.2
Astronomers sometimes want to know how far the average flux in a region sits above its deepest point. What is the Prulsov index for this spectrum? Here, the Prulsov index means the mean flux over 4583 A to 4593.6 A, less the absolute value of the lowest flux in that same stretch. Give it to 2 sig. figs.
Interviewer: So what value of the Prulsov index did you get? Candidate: 0.69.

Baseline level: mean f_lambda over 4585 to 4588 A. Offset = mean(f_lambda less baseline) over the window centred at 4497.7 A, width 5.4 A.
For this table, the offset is -0.5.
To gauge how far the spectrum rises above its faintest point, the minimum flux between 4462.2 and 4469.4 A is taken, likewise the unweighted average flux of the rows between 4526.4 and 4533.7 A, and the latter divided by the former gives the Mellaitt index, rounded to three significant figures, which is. 1.07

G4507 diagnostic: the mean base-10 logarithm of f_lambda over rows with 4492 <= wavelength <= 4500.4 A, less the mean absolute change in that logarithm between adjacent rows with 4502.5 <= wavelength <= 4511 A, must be 0.812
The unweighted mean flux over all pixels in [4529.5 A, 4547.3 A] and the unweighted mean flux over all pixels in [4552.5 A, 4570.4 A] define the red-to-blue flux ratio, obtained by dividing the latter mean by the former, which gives 1.11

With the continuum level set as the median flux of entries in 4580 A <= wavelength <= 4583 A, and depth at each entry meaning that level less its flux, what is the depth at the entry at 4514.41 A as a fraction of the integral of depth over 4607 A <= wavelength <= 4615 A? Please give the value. 0.0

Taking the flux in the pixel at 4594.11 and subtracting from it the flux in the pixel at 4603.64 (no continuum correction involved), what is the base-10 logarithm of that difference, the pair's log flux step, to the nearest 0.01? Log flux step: 0.17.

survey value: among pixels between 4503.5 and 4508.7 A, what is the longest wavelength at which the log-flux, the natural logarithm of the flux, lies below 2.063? 4507.14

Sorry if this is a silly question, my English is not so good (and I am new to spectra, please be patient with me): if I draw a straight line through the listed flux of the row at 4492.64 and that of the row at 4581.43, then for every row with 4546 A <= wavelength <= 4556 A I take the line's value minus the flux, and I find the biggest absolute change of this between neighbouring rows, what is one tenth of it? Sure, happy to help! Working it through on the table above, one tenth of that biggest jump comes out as 0.114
